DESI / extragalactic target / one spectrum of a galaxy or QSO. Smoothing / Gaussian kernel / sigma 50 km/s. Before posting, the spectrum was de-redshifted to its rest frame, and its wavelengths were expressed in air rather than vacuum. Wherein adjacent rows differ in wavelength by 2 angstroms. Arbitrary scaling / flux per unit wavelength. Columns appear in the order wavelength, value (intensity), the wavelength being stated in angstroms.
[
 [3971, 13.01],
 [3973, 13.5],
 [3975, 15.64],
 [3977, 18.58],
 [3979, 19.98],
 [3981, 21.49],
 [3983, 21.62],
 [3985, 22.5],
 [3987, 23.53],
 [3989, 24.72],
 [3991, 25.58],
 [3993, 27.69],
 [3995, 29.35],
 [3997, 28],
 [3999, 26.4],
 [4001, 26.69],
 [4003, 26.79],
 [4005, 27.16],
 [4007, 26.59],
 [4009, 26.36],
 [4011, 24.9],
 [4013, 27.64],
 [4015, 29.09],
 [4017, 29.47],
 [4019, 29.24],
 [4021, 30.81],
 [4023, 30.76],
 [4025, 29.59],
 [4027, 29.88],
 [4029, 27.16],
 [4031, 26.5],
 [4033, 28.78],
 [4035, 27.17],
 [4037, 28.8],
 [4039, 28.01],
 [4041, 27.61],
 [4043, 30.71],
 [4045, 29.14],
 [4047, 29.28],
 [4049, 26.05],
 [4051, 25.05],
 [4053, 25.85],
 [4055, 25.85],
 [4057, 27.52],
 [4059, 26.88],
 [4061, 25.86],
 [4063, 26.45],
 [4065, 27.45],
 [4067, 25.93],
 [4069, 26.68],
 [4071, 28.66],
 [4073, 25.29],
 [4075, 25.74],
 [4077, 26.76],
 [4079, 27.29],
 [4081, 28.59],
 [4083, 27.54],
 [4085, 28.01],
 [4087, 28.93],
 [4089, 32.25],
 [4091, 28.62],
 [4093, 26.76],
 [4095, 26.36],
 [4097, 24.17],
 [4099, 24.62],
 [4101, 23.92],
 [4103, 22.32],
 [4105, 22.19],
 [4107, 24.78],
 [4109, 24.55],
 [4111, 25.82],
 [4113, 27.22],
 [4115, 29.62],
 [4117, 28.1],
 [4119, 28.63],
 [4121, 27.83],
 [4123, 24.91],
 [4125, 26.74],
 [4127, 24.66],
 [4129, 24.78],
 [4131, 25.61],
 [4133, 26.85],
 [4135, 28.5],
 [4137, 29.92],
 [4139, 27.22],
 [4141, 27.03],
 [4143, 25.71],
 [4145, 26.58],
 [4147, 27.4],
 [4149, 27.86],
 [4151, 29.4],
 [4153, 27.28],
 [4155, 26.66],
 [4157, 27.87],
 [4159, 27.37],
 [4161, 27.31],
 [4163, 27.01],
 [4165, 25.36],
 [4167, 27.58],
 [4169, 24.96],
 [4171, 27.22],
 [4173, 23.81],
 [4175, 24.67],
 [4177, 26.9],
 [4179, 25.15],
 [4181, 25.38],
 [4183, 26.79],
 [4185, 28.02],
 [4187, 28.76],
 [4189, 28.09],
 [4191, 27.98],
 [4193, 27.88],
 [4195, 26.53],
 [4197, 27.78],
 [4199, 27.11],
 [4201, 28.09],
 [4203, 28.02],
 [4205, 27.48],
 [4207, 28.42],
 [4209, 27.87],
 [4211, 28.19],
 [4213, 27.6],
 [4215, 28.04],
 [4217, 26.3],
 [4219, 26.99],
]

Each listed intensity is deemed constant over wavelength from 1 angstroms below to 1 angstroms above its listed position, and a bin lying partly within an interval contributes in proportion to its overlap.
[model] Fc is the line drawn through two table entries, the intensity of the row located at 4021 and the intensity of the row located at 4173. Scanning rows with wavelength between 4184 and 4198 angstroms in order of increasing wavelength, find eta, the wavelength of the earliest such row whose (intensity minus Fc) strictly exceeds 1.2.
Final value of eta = 4185 angstroms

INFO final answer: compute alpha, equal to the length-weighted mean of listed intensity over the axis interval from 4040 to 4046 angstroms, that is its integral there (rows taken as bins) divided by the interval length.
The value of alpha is 29.2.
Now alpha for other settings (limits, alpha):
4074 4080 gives 26.6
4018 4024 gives 30.3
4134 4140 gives 28.5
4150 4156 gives 27.8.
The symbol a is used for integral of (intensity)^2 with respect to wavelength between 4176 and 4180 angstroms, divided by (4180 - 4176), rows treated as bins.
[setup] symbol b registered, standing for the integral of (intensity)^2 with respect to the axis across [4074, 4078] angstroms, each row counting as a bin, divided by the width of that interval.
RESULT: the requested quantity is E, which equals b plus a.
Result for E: 1367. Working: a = 678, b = 689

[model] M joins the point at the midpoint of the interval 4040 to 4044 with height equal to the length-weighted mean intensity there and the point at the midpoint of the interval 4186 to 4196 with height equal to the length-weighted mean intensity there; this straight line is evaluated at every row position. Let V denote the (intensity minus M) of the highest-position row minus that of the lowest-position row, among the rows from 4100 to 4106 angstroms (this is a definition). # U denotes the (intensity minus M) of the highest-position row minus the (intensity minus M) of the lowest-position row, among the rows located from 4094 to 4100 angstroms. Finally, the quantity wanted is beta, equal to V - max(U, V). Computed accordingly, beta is 0.00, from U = -2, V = -1.7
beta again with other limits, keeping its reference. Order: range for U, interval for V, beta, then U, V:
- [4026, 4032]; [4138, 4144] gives 0.00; -3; -1.5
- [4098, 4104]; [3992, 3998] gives 0.00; -2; 0.3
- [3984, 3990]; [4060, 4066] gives -0.63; 2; 1.6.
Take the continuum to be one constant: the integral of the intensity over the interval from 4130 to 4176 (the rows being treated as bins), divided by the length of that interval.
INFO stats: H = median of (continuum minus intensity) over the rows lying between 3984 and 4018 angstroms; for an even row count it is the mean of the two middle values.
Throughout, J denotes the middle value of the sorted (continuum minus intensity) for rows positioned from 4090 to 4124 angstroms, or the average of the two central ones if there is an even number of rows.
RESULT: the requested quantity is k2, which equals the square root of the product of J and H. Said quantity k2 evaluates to 0.5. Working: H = 0.2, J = 1.1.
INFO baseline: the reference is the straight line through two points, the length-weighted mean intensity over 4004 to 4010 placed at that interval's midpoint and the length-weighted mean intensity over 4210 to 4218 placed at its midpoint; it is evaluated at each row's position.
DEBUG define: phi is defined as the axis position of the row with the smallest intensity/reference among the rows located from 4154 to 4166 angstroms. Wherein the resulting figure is 4165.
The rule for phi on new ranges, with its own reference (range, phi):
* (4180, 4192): 4181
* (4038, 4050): 4049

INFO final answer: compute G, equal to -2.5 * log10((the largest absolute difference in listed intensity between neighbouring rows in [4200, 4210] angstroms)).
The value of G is 0.1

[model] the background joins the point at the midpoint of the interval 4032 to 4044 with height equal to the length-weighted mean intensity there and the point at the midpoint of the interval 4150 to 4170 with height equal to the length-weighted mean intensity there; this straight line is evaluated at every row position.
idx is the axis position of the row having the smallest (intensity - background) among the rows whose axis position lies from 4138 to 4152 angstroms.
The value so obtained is 4143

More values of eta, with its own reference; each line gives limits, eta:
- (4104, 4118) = 4115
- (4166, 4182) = 4167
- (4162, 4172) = 4163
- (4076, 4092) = 4089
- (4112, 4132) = 4115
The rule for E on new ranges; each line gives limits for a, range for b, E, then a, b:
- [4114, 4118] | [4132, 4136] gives 1600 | 833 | 767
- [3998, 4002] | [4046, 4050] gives 1473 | 705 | 768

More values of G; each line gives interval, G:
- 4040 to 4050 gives -1.3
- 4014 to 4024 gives -0.5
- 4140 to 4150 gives -0.3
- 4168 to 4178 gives -1.3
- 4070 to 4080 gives -1.3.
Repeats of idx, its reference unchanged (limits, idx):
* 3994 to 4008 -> 3999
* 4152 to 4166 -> 4165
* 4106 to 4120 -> 4109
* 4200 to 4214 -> 4205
